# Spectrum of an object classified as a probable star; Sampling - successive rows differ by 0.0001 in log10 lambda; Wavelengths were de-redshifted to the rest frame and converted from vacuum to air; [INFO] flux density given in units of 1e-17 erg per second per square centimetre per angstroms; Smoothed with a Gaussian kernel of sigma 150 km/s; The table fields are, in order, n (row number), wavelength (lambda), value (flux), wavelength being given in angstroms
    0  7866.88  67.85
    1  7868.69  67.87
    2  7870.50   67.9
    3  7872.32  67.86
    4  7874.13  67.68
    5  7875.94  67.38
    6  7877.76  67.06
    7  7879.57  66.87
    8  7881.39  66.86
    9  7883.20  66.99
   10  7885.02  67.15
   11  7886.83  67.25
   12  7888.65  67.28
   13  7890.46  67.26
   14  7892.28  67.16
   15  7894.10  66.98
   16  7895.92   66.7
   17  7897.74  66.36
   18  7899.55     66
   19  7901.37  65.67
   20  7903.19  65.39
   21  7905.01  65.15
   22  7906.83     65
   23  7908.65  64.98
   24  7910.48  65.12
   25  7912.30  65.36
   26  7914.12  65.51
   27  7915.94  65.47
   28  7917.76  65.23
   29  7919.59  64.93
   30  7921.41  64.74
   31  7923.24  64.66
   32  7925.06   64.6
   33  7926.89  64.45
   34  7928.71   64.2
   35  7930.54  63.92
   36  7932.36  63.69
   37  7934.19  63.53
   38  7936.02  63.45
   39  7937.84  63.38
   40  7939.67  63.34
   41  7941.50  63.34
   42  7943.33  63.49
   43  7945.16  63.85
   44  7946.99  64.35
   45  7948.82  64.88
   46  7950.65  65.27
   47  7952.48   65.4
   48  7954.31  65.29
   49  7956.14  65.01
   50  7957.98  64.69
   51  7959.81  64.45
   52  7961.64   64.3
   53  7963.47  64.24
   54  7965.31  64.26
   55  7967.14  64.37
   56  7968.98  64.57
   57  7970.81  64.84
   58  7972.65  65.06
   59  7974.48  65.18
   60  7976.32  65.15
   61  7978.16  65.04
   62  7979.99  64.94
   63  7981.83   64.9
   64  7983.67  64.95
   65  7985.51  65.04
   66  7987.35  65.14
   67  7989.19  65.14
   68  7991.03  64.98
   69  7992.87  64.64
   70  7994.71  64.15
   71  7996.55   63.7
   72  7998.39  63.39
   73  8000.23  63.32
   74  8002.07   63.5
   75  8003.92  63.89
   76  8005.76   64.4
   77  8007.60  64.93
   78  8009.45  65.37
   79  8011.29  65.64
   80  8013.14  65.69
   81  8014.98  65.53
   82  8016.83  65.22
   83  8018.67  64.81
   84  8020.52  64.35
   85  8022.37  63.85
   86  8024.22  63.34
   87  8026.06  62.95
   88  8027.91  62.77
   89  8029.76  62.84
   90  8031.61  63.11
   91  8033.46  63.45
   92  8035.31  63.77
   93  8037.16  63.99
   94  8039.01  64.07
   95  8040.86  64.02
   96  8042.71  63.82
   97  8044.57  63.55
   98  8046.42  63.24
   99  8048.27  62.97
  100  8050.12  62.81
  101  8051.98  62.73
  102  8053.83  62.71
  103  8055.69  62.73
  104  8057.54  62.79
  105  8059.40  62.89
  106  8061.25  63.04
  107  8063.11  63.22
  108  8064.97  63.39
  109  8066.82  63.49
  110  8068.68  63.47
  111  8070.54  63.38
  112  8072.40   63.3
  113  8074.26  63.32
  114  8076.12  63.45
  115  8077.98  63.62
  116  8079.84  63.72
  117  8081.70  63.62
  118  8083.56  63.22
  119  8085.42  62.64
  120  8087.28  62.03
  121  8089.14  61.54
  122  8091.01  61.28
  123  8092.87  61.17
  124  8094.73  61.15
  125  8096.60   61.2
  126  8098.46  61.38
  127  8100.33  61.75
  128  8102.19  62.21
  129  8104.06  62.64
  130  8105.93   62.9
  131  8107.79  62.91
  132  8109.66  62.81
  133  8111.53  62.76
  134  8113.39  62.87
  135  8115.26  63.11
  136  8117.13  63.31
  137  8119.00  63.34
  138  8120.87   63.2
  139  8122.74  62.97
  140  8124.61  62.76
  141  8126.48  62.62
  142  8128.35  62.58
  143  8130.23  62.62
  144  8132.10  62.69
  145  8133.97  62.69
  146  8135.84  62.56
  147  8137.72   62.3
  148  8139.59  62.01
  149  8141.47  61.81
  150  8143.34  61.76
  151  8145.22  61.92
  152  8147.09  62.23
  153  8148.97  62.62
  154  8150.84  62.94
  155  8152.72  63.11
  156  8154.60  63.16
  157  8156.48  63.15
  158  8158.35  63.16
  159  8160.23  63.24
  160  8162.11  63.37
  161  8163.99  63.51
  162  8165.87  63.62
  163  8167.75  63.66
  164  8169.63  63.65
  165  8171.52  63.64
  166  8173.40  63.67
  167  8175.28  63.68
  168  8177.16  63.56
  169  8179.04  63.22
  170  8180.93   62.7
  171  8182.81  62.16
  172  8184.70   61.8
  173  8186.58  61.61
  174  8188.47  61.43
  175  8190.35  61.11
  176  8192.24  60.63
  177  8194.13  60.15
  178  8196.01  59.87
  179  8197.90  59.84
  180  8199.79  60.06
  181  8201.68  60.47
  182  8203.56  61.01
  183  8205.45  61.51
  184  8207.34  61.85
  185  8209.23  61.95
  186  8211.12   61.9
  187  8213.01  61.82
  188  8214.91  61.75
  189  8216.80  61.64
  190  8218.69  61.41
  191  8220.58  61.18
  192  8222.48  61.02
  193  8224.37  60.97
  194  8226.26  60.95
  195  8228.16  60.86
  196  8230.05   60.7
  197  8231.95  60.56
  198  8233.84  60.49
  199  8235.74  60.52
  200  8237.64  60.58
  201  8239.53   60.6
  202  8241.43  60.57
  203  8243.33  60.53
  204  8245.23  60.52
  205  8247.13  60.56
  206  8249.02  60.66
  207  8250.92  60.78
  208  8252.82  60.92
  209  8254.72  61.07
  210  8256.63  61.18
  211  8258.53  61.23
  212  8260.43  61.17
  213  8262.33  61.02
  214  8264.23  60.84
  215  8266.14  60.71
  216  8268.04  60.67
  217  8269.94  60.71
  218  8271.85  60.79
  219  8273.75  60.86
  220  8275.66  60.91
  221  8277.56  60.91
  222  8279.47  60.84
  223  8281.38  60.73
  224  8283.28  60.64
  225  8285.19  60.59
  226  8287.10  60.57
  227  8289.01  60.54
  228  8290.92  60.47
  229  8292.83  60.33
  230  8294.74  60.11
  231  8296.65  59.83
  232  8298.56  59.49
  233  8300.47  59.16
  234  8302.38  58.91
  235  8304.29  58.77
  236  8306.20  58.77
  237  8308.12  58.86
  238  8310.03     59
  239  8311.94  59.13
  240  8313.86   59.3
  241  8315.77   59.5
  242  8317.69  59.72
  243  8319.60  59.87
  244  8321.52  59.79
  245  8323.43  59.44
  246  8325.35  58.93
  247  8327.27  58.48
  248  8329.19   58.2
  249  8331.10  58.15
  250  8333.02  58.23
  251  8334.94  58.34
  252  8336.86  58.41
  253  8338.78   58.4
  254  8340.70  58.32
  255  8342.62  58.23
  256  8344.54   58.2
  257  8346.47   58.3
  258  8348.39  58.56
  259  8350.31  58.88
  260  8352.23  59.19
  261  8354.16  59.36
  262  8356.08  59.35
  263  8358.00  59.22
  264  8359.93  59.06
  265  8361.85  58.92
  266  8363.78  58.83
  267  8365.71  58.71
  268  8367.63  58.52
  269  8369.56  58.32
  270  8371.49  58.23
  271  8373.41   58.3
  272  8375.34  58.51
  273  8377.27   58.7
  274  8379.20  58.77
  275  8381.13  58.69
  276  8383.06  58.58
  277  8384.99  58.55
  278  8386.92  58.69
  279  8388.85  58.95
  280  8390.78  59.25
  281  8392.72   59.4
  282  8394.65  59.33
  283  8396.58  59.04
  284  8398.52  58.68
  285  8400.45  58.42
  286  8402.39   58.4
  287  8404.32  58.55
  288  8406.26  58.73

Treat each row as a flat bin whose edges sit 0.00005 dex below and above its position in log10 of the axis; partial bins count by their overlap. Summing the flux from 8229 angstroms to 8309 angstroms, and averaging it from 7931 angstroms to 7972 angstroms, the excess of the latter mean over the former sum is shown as -2474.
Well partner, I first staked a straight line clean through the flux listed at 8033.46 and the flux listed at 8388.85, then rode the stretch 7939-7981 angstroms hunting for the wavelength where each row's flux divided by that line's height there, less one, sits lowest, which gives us 7939.67 angstroms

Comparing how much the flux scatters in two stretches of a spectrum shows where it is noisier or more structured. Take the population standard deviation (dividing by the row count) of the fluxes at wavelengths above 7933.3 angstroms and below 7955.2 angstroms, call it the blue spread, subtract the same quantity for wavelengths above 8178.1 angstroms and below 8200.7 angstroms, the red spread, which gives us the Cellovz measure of -0.27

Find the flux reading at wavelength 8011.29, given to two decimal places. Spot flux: 65.64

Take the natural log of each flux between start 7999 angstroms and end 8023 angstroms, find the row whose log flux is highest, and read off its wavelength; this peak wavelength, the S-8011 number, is 8013.14 angstroms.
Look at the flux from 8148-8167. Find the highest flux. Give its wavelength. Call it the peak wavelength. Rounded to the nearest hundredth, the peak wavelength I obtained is 8165.87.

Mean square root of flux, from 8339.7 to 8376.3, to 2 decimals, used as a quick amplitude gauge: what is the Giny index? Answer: 7.66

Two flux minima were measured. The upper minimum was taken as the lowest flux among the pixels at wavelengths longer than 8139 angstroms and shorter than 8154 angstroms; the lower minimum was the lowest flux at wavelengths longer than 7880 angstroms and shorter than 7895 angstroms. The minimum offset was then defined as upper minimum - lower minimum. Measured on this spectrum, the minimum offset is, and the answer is -5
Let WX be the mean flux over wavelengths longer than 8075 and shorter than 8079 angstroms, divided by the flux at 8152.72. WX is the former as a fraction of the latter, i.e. 1.01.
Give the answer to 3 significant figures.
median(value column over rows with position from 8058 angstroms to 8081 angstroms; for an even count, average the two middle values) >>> 63.4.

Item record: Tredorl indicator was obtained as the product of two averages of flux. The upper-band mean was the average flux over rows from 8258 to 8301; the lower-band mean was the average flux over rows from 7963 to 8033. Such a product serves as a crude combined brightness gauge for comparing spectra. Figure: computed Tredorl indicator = 3904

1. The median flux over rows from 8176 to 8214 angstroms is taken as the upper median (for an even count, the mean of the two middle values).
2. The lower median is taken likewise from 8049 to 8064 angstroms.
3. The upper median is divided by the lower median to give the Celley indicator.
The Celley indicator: 0.980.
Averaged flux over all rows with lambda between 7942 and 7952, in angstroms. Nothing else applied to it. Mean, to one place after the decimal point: 64.4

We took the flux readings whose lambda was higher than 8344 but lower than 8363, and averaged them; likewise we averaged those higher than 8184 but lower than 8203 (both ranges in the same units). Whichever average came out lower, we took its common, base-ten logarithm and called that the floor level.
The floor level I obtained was 1.77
